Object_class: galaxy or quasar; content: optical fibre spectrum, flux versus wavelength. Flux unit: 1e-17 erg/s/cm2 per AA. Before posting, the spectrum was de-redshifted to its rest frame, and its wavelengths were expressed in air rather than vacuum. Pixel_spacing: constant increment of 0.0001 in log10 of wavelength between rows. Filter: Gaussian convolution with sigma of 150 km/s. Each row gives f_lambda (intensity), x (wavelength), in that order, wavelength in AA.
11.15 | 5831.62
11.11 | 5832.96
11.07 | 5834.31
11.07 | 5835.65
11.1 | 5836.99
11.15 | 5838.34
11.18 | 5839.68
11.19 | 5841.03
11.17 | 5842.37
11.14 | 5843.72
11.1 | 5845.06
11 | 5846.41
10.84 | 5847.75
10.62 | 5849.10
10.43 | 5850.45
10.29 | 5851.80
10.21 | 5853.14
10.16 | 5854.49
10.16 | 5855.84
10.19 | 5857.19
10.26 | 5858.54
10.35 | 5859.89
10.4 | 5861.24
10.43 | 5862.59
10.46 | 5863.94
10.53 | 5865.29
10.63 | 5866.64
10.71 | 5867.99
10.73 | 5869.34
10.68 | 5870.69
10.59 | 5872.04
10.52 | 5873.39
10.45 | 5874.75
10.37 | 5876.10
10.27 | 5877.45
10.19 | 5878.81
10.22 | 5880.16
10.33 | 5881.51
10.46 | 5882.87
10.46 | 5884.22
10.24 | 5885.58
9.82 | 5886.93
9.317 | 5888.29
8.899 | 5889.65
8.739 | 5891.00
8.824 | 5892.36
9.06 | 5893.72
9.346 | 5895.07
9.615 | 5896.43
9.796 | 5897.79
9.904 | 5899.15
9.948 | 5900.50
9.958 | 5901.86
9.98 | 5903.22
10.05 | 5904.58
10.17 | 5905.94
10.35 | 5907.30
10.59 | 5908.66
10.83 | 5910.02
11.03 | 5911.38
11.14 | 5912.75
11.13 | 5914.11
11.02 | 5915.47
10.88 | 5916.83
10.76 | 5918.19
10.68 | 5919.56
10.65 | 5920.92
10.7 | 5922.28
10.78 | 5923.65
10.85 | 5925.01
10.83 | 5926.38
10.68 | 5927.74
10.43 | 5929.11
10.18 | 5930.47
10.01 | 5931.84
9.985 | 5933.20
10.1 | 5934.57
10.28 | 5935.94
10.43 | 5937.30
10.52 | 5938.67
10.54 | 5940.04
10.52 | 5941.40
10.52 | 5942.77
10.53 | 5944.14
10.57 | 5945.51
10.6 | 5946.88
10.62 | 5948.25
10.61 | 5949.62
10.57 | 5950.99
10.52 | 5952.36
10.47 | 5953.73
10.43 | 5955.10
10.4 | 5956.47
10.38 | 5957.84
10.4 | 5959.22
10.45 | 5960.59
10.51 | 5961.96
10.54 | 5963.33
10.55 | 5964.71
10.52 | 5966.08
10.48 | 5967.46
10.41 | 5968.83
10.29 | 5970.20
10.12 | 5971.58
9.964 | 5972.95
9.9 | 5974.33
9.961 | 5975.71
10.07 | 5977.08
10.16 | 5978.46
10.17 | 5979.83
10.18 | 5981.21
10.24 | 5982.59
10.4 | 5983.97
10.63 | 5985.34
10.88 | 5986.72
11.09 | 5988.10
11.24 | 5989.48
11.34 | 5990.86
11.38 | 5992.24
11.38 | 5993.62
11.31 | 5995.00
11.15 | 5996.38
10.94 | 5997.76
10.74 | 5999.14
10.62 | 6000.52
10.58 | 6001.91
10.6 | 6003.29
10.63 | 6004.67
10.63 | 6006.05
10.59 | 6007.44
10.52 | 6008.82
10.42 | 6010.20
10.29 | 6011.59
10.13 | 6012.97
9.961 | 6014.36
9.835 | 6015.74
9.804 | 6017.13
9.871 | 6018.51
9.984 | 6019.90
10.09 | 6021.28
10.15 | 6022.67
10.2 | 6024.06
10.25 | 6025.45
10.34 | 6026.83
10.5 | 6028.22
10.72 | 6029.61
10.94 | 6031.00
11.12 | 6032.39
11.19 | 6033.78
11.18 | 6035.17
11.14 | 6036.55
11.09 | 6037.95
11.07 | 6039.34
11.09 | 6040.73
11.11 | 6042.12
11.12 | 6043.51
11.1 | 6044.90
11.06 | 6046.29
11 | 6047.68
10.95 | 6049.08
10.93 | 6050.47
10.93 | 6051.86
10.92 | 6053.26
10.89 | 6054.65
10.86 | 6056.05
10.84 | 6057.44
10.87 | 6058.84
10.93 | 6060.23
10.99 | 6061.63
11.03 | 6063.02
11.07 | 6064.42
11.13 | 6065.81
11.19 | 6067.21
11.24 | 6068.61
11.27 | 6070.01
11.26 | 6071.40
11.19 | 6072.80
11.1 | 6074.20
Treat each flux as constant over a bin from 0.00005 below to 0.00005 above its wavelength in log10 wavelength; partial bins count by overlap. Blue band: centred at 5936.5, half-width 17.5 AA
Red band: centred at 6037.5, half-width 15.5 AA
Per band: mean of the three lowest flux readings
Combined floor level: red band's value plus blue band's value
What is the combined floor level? 20.2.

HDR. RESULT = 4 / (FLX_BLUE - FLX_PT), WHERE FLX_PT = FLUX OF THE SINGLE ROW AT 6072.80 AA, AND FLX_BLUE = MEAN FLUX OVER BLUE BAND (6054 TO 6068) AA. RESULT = -19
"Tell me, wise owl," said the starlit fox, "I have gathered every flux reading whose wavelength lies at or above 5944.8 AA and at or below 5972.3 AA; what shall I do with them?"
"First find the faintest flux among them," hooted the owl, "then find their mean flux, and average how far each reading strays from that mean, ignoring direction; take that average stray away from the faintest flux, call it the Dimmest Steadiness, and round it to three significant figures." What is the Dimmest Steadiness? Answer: 10.0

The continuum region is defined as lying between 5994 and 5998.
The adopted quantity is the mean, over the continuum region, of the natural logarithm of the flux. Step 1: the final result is 2.41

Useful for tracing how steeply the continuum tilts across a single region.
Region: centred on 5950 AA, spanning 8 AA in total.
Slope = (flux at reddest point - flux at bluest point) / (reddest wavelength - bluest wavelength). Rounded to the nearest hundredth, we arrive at -0.02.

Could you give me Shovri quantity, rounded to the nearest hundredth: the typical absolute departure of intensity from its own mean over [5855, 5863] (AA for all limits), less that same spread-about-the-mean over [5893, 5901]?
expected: -0.18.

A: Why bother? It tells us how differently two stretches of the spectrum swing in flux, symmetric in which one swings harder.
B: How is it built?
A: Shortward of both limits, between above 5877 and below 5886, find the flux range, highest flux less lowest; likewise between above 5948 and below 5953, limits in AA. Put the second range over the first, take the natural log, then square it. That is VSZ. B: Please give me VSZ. 1.0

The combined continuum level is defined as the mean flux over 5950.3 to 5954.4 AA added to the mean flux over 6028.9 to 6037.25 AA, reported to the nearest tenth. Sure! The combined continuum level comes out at 21.6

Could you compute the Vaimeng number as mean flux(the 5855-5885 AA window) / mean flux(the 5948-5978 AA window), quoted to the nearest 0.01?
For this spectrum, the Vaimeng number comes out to 1.01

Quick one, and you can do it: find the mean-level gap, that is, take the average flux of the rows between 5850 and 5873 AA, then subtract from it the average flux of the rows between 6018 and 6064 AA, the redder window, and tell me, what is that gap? -0.38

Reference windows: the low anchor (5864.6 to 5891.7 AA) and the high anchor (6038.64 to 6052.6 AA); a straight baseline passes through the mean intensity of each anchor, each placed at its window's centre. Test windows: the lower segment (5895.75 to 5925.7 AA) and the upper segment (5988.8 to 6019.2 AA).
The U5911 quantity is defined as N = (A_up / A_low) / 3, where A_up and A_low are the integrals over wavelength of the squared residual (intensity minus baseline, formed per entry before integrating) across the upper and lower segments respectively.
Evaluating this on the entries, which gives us 0.56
